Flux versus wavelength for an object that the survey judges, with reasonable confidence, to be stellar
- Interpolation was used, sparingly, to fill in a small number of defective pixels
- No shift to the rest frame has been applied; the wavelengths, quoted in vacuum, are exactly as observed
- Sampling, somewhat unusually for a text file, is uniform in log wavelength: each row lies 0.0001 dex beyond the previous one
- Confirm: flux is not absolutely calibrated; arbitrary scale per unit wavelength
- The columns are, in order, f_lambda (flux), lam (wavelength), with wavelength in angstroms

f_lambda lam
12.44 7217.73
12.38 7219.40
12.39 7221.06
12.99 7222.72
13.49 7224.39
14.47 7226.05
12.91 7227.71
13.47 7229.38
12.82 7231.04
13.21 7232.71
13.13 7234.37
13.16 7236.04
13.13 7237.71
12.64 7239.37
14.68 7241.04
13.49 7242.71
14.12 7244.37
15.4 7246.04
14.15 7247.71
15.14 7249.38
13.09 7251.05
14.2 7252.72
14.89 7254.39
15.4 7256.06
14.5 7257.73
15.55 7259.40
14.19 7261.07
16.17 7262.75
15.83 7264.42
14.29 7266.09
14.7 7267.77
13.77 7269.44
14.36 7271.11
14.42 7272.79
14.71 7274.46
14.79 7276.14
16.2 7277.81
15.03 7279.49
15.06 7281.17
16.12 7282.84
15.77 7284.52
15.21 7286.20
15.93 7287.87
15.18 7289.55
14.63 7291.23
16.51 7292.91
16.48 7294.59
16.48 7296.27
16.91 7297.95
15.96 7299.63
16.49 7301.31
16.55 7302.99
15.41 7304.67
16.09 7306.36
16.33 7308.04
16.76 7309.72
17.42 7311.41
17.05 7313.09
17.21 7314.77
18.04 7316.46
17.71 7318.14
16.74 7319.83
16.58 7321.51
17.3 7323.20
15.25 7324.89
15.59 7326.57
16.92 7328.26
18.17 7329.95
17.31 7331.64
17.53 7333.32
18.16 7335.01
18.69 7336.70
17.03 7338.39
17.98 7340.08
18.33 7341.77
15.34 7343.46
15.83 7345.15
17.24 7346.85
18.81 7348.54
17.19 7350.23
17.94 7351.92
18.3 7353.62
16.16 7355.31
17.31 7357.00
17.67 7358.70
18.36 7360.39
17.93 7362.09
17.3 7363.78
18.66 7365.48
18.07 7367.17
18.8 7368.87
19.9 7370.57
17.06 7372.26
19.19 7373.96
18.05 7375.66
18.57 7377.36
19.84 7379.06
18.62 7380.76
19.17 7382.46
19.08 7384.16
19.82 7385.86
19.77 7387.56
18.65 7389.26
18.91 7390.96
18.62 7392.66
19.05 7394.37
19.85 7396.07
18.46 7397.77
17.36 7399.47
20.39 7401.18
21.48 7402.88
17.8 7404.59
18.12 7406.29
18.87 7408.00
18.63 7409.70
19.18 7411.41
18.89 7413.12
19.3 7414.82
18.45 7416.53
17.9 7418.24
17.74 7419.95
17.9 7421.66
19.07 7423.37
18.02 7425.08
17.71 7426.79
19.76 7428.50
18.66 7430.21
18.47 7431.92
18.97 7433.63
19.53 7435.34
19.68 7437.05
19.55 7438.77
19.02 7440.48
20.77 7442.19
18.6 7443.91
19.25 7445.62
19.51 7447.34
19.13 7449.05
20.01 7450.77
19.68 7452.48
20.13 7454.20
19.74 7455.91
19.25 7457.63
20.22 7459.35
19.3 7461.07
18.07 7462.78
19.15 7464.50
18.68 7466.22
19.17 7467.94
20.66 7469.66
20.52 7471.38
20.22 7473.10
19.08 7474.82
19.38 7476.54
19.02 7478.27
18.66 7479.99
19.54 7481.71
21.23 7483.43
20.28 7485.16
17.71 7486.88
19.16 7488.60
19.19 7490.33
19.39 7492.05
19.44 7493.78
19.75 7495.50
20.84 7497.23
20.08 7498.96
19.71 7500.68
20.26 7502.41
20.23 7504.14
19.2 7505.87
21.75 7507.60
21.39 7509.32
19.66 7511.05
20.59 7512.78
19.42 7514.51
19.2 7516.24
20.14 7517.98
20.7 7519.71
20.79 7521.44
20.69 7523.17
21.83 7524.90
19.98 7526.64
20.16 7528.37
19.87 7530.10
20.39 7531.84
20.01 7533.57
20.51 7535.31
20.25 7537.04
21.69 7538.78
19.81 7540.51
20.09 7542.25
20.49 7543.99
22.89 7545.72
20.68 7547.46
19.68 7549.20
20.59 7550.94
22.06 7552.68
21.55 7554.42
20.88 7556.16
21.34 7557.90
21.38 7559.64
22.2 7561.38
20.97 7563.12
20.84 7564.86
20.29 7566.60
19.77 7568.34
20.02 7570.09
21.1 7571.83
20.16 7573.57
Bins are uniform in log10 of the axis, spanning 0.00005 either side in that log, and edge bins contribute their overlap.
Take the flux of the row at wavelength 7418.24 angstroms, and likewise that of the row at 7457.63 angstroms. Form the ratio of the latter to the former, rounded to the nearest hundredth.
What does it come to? 1.08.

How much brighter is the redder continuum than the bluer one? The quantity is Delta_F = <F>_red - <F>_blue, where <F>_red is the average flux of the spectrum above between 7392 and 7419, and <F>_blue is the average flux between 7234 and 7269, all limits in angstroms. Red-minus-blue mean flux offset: 4.5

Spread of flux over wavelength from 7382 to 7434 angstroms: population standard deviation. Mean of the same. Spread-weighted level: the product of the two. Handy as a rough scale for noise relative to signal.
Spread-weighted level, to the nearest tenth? 16.2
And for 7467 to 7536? 16.7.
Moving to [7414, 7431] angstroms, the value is 12.7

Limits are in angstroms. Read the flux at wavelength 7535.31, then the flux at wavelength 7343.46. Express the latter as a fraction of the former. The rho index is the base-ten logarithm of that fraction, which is -0.13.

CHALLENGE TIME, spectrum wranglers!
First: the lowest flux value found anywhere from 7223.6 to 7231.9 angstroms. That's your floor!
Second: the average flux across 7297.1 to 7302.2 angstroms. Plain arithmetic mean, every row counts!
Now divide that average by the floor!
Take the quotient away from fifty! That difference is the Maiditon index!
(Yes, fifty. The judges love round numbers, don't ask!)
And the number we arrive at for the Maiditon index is 48.7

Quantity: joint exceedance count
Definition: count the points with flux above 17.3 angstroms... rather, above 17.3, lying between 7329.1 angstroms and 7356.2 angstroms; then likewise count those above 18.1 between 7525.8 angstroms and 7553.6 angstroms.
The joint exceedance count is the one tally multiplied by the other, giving 160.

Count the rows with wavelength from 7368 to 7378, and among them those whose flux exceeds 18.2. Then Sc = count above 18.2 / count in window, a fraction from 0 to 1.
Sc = 0.67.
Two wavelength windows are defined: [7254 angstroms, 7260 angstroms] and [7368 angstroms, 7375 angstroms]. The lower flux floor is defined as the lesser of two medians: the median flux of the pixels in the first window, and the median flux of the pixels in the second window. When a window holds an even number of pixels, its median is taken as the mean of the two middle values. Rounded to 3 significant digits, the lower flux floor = 15.1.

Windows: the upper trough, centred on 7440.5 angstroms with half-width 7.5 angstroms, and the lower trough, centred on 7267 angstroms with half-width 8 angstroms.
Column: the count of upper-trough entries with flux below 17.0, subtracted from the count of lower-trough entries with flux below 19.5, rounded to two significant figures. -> 10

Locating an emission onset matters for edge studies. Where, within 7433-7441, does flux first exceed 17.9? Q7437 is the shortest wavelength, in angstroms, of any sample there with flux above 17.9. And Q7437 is 7433.63 angstroms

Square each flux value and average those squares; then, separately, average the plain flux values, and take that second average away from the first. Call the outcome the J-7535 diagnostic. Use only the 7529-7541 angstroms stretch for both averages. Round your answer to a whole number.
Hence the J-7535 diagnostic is 395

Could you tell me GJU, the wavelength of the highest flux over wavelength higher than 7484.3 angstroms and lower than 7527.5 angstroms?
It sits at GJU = 7524.90 angstroms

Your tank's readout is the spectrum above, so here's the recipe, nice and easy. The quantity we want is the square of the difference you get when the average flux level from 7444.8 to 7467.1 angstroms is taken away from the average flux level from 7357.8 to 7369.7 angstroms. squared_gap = 2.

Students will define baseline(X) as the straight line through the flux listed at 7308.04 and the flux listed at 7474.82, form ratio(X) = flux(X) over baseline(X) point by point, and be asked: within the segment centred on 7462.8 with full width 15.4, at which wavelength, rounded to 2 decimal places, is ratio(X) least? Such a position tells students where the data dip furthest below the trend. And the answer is 7462.78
